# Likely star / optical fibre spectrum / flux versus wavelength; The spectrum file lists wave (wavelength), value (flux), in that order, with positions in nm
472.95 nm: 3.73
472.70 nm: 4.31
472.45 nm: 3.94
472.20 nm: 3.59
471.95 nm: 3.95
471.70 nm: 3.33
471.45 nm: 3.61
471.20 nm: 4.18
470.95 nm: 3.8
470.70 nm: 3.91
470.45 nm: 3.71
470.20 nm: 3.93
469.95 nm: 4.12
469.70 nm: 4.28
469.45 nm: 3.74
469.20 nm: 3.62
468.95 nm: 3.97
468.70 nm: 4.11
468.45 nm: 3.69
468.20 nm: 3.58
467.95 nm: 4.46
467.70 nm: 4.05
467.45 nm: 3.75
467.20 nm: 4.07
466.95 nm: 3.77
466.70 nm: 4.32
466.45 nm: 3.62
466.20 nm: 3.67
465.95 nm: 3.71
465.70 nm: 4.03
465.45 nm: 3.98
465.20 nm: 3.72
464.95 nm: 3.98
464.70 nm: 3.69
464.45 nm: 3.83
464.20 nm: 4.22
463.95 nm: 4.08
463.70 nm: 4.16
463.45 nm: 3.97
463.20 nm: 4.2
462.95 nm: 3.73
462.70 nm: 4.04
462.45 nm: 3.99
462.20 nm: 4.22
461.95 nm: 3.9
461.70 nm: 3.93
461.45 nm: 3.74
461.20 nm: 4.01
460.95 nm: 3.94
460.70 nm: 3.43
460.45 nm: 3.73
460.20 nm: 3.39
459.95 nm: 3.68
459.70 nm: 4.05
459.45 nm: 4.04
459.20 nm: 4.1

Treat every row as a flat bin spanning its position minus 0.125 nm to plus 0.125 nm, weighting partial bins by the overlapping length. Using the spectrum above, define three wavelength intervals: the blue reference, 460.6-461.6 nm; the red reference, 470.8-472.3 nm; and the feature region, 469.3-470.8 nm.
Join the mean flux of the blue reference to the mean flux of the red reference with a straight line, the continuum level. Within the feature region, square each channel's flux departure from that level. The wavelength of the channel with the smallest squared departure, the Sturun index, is 469.45 nm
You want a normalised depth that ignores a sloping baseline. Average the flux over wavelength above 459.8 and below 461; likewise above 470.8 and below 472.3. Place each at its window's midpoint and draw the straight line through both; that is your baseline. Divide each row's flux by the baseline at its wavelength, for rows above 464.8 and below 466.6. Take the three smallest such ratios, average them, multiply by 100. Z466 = 99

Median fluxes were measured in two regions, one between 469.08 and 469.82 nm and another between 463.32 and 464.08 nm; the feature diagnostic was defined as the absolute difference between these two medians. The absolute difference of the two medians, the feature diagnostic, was 0.34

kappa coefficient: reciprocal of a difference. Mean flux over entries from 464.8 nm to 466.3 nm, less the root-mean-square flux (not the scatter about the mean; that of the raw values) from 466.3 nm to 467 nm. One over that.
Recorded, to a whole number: -15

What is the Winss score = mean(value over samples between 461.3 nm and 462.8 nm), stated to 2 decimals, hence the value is 3.97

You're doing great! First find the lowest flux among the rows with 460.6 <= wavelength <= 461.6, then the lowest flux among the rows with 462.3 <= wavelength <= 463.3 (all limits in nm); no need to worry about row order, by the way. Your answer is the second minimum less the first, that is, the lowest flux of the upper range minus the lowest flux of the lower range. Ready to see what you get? 0.3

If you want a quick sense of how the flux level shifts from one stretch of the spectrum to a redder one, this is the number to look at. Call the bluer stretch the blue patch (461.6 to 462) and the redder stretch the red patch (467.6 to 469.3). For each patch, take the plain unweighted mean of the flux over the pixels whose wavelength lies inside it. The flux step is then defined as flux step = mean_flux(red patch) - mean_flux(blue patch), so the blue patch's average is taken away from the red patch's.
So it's 0.01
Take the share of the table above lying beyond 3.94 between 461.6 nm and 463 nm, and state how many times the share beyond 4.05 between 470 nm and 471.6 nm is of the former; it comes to 0.33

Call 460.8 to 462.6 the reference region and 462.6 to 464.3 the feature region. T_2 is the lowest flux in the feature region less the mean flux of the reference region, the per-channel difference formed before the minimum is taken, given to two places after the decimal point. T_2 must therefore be -0.23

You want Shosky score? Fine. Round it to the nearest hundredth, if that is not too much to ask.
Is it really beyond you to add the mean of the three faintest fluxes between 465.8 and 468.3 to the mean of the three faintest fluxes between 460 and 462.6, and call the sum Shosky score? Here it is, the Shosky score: 7.14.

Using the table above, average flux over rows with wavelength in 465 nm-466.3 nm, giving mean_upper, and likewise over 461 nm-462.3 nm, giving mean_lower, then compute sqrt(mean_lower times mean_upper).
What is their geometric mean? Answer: 3.89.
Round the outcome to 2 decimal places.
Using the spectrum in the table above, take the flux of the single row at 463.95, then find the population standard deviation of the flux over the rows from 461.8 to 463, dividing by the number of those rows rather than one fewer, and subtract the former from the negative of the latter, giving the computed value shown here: -4.24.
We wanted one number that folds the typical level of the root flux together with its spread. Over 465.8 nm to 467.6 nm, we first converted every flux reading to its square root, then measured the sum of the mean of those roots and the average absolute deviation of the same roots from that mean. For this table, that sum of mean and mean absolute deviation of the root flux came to 2.01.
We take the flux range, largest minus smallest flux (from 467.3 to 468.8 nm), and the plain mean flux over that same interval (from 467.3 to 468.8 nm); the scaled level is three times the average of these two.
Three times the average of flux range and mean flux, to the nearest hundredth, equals 7.23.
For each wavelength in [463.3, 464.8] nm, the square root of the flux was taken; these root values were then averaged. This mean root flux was 2.00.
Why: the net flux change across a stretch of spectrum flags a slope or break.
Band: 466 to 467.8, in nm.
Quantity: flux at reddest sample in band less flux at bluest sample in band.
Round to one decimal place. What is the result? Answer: 0.4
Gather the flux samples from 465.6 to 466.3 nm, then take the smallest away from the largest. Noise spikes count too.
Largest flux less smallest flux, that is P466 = 0.36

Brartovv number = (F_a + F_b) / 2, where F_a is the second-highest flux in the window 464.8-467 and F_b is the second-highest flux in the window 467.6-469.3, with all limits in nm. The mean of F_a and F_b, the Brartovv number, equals 4.07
